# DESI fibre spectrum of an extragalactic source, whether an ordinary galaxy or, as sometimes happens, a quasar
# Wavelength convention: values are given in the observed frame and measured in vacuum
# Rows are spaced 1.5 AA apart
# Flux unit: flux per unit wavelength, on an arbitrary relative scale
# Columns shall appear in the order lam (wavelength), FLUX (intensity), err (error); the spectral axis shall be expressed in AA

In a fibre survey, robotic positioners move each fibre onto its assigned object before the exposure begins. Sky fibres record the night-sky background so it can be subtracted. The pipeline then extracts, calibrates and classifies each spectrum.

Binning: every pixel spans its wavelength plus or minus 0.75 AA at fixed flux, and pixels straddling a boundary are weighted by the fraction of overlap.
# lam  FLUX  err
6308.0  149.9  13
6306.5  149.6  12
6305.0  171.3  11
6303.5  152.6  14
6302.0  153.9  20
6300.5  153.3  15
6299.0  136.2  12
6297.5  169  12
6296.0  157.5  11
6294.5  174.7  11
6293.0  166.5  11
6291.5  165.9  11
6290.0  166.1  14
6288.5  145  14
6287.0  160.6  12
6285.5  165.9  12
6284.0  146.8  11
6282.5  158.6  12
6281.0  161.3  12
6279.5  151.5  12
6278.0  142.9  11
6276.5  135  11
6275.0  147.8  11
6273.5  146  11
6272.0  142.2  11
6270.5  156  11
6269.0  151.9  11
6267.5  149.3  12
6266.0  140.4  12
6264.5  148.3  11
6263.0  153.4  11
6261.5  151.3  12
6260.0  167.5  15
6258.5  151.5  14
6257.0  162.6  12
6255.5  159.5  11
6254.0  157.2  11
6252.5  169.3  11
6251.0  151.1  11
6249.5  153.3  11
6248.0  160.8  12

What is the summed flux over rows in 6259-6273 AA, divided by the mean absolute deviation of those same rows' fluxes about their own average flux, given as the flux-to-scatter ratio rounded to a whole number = 251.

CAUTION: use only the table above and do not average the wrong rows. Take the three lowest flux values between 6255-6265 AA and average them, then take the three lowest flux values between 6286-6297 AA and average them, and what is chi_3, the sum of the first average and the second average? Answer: 305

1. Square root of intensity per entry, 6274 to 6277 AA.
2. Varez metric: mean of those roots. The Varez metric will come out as 11.9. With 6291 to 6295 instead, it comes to 13.0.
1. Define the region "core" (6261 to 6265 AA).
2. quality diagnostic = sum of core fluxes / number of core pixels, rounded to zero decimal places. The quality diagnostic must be 151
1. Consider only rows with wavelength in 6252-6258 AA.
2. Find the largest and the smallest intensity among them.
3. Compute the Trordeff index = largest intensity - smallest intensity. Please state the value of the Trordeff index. 12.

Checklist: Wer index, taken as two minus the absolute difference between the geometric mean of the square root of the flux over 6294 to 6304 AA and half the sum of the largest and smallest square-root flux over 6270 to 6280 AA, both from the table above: 1.6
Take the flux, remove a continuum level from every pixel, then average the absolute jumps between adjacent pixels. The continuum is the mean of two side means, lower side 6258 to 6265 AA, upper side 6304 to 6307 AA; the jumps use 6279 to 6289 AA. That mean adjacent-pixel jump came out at 11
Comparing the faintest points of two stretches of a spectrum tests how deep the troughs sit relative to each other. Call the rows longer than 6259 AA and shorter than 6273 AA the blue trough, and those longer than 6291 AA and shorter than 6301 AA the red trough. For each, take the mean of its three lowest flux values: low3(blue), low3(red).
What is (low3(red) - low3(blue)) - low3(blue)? -138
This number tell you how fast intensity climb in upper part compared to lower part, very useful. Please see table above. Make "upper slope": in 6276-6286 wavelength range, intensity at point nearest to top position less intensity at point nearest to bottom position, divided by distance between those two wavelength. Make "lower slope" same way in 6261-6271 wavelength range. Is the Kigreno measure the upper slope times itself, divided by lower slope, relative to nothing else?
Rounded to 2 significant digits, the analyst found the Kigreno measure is 23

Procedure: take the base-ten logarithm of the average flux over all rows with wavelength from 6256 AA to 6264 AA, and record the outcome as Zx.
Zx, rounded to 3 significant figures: 2.20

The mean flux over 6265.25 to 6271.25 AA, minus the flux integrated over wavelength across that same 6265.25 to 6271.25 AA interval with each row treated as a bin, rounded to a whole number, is -747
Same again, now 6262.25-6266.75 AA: -516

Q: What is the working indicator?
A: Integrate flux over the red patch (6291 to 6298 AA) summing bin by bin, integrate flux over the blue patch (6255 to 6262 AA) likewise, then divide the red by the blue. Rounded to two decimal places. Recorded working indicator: 1.05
